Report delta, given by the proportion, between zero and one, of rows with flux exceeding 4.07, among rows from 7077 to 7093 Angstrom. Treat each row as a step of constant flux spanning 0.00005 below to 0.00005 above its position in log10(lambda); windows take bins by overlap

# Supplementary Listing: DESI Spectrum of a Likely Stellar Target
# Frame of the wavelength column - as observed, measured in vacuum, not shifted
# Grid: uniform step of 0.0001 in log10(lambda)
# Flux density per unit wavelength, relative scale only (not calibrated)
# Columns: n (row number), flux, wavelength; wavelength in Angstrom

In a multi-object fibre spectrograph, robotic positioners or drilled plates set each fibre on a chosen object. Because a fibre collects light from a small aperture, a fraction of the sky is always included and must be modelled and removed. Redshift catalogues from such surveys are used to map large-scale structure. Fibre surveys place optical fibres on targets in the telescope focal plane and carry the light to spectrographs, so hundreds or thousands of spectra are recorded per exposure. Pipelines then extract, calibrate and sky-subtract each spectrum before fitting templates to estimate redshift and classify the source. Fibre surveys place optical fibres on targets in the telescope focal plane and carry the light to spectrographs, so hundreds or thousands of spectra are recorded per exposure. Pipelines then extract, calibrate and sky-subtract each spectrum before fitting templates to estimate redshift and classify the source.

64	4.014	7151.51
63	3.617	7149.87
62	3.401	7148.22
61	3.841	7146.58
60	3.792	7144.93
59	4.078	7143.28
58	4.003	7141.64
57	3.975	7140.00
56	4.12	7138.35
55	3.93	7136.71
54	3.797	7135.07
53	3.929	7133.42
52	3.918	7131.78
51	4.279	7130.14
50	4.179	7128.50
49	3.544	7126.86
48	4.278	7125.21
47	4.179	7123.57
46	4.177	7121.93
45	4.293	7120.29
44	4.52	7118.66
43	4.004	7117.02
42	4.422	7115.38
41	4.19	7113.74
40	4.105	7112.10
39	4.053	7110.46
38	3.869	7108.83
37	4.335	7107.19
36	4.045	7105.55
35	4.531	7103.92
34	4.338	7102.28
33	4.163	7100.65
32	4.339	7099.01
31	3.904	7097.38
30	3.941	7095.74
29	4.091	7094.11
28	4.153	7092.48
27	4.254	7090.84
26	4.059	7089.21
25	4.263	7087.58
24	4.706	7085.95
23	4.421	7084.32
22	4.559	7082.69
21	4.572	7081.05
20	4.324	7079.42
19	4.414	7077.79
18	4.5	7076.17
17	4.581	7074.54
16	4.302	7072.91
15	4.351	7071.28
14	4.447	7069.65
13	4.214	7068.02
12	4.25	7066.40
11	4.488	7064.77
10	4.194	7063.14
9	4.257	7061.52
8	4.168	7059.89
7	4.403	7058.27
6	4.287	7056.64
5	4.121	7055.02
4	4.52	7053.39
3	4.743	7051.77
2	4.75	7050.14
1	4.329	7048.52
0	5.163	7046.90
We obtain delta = 0.90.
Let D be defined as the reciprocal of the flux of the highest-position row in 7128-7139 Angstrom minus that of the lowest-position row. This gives 0.003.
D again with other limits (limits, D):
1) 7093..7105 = -0.024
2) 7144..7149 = 0.030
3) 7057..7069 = 0.010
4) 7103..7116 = 0.005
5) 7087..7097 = 0.019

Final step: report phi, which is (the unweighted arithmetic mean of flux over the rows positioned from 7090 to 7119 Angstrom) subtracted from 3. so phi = -1.18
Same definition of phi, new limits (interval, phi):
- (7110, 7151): -1.02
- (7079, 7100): -1.28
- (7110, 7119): -1.22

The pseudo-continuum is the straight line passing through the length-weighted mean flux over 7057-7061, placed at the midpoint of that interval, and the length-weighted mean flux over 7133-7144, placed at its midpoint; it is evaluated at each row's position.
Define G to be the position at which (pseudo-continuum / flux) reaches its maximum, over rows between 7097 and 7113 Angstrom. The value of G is 7097.38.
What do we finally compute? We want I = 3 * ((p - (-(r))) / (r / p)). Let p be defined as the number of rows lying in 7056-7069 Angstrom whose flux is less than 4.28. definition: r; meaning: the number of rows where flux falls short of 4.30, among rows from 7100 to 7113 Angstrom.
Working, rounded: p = 5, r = 5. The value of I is 30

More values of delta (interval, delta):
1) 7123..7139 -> 0.50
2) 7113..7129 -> 0.80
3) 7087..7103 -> 0.70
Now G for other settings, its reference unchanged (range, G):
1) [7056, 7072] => 7059.89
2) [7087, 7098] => 7097.38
